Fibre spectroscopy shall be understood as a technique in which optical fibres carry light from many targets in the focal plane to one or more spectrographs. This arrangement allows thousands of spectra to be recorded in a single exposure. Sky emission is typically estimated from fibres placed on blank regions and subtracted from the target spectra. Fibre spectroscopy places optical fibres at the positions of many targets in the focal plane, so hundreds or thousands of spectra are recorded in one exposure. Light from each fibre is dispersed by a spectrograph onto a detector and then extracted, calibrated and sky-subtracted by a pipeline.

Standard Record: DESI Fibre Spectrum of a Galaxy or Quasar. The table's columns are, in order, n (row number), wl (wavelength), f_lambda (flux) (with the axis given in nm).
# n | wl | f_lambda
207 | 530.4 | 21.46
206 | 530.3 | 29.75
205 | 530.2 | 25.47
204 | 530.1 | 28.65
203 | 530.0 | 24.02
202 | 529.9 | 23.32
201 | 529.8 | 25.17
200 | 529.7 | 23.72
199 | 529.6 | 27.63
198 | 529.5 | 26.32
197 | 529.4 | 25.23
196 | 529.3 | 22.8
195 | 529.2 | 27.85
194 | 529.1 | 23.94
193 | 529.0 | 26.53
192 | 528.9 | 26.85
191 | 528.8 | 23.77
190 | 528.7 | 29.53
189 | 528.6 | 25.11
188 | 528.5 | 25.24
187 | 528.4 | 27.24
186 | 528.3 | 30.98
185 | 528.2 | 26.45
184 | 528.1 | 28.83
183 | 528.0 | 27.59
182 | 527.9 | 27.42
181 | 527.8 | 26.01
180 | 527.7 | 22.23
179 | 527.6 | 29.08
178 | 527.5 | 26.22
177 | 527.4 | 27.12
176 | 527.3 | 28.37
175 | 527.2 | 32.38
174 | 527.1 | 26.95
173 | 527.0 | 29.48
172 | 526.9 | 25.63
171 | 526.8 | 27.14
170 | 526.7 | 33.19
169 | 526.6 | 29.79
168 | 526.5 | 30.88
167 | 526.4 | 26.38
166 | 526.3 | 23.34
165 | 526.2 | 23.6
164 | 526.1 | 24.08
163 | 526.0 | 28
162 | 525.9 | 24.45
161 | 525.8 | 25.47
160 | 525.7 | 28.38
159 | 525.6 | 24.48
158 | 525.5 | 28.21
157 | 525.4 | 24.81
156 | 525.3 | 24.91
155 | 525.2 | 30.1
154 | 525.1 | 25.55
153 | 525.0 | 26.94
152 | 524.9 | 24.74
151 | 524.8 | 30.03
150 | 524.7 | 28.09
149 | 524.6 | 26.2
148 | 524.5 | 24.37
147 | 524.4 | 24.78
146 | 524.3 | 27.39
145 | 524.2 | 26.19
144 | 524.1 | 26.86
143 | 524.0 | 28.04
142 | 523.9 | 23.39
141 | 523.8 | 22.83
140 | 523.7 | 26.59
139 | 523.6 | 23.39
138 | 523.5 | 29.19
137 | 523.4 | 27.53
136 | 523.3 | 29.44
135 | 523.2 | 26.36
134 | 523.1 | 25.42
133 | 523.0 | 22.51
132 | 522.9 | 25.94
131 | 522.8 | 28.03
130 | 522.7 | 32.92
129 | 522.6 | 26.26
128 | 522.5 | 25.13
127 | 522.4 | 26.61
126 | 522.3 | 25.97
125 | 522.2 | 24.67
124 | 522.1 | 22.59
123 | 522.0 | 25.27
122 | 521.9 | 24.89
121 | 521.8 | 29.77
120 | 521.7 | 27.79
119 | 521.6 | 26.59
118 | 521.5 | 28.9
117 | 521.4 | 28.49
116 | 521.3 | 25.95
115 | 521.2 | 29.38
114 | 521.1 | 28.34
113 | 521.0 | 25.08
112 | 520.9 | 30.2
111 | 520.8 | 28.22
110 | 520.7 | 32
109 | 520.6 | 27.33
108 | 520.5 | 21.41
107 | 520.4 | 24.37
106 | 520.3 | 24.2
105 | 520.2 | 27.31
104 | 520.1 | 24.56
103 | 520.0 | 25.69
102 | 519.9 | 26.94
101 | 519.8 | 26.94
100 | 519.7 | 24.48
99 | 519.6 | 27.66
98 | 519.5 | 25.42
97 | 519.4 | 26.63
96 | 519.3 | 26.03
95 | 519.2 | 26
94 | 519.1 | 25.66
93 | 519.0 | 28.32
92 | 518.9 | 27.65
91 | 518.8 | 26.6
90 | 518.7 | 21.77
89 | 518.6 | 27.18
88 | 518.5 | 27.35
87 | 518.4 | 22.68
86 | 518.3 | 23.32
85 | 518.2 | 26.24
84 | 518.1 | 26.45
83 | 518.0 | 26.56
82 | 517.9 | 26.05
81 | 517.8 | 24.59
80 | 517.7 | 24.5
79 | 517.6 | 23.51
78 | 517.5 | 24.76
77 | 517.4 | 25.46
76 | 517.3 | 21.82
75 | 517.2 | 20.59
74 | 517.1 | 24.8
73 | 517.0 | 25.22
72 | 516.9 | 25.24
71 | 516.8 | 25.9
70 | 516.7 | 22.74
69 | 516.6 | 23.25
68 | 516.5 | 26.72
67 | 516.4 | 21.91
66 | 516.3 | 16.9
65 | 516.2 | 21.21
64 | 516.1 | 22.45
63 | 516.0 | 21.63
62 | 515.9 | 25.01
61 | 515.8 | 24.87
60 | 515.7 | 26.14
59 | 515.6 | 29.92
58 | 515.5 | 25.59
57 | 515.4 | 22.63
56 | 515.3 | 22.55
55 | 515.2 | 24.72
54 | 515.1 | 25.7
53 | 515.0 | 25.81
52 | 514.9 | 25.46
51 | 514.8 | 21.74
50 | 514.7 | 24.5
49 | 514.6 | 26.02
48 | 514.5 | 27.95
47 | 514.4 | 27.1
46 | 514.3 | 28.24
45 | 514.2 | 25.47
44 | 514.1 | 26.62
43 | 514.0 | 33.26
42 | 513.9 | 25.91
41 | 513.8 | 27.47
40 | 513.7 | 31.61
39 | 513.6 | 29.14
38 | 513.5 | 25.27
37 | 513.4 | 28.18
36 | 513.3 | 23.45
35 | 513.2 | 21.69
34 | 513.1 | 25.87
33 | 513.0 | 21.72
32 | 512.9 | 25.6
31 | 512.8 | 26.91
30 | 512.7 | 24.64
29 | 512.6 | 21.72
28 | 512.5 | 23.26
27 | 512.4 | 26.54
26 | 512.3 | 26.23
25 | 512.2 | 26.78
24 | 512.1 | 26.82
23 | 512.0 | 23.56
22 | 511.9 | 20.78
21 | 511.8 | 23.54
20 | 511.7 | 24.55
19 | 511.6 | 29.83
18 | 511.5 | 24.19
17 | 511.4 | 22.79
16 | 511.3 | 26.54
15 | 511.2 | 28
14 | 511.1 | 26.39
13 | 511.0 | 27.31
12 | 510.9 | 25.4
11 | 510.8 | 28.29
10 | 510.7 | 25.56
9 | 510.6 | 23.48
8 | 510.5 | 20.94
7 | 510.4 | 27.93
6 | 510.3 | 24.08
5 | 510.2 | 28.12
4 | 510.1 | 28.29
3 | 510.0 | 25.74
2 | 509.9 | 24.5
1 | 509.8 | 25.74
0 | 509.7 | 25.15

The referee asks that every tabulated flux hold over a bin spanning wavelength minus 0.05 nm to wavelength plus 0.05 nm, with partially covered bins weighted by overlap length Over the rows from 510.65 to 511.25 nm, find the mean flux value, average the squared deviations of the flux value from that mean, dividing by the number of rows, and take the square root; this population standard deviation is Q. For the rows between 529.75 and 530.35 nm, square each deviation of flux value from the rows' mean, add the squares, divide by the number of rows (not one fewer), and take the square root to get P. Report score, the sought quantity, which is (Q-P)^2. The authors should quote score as 1.5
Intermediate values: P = 2.35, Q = 1.1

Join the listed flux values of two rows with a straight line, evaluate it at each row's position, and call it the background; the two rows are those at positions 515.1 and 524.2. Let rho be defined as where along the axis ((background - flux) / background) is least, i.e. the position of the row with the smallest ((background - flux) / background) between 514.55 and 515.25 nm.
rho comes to 514.6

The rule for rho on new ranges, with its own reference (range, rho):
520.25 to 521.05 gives 520.7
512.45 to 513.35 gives 512.8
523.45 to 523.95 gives 523.5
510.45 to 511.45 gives 510.8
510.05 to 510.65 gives 510.1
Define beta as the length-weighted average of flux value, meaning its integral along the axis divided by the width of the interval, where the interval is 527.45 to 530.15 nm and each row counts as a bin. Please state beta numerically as 26.21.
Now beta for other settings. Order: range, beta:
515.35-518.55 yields 24.25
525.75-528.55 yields 27.27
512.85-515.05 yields 26.28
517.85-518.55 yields 25.52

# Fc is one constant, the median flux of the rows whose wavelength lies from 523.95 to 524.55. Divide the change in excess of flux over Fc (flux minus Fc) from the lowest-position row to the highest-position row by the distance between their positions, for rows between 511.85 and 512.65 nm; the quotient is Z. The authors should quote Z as 1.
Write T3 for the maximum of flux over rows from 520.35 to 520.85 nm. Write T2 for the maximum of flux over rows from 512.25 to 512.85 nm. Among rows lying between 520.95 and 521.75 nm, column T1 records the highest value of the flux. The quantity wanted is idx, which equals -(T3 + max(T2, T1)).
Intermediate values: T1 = 29.38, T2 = 26.91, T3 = 32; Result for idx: -61.4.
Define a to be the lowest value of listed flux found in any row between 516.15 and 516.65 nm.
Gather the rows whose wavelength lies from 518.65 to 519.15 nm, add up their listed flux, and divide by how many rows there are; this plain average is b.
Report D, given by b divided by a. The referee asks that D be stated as 1.54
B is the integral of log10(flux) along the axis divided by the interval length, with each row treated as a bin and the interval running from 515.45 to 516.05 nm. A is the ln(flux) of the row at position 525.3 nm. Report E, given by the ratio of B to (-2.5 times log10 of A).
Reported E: -1.11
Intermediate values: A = 3.22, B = 1.41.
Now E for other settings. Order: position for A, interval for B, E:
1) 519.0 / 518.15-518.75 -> -1.06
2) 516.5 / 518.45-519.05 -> -1.10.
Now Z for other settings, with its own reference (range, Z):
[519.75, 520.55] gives -8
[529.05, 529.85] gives 2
